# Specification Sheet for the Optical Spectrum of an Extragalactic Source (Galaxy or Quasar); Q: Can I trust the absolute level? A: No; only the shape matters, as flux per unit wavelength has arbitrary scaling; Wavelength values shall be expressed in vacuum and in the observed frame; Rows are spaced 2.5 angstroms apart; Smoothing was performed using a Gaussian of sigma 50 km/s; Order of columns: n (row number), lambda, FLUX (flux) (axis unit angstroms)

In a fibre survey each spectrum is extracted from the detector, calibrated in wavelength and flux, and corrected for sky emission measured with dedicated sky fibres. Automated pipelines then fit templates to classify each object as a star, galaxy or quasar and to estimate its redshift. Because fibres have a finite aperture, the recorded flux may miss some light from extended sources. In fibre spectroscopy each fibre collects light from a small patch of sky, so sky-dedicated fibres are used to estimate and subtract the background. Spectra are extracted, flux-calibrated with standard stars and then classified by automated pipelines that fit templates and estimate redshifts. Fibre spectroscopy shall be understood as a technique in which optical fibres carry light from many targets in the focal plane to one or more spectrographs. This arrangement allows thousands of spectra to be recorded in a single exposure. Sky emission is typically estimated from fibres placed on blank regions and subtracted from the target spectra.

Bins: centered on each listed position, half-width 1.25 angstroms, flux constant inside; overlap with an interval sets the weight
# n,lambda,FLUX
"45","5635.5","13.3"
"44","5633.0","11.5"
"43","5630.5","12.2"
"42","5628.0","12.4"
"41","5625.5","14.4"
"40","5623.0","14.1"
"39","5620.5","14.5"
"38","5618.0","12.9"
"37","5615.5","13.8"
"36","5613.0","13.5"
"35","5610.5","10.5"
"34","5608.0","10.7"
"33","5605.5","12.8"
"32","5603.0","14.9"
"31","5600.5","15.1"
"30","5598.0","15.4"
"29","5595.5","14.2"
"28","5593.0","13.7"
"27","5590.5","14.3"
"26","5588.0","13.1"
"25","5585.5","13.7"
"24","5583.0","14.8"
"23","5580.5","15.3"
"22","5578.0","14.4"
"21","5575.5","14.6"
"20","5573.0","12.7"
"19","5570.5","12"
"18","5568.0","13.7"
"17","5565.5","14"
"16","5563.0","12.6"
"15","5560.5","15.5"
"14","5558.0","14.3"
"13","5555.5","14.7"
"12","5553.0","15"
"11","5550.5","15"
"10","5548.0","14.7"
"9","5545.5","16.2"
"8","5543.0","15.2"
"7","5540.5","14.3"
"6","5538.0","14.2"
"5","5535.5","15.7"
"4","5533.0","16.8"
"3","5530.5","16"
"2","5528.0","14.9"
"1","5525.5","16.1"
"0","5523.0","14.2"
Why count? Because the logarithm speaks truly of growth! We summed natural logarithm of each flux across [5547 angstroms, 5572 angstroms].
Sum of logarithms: 26.5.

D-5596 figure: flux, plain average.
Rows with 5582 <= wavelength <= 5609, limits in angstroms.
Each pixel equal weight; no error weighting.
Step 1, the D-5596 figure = 13.9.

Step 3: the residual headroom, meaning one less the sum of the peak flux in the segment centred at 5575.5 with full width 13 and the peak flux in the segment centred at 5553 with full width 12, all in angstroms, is -29.3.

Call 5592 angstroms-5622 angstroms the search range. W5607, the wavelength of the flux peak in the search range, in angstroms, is 5598.0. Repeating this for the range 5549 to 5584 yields 5560.5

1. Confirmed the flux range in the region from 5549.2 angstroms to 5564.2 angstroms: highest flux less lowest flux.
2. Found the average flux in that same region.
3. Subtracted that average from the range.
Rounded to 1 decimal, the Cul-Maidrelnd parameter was -11.6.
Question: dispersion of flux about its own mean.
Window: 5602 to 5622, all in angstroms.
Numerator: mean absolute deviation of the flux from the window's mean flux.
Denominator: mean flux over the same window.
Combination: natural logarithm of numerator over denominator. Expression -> -2.4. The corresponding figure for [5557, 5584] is -2.7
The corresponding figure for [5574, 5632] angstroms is -2.6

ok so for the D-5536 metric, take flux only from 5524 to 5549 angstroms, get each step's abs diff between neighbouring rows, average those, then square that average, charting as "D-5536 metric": 1.04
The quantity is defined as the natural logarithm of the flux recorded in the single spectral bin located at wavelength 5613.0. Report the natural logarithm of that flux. 2.60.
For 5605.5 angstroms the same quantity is 2.55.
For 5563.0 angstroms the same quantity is 2.53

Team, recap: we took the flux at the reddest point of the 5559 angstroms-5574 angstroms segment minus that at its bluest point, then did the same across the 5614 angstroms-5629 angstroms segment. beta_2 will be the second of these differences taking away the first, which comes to 1.4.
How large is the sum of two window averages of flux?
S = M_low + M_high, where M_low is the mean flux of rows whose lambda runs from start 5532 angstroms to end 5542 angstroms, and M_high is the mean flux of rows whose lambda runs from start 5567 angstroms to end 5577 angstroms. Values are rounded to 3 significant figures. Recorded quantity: 28.5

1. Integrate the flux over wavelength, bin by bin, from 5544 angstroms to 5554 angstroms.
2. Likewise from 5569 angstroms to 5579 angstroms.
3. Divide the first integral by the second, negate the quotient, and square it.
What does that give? 1.29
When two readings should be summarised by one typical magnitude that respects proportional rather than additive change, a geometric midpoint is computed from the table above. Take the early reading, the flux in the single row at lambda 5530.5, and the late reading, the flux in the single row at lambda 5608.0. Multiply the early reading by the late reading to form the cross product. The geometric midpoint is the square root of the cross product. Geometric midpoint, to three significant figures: 13.1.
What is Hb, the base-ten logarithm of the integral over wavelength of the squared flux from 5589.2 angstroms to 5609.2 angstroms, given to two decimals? 3.59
